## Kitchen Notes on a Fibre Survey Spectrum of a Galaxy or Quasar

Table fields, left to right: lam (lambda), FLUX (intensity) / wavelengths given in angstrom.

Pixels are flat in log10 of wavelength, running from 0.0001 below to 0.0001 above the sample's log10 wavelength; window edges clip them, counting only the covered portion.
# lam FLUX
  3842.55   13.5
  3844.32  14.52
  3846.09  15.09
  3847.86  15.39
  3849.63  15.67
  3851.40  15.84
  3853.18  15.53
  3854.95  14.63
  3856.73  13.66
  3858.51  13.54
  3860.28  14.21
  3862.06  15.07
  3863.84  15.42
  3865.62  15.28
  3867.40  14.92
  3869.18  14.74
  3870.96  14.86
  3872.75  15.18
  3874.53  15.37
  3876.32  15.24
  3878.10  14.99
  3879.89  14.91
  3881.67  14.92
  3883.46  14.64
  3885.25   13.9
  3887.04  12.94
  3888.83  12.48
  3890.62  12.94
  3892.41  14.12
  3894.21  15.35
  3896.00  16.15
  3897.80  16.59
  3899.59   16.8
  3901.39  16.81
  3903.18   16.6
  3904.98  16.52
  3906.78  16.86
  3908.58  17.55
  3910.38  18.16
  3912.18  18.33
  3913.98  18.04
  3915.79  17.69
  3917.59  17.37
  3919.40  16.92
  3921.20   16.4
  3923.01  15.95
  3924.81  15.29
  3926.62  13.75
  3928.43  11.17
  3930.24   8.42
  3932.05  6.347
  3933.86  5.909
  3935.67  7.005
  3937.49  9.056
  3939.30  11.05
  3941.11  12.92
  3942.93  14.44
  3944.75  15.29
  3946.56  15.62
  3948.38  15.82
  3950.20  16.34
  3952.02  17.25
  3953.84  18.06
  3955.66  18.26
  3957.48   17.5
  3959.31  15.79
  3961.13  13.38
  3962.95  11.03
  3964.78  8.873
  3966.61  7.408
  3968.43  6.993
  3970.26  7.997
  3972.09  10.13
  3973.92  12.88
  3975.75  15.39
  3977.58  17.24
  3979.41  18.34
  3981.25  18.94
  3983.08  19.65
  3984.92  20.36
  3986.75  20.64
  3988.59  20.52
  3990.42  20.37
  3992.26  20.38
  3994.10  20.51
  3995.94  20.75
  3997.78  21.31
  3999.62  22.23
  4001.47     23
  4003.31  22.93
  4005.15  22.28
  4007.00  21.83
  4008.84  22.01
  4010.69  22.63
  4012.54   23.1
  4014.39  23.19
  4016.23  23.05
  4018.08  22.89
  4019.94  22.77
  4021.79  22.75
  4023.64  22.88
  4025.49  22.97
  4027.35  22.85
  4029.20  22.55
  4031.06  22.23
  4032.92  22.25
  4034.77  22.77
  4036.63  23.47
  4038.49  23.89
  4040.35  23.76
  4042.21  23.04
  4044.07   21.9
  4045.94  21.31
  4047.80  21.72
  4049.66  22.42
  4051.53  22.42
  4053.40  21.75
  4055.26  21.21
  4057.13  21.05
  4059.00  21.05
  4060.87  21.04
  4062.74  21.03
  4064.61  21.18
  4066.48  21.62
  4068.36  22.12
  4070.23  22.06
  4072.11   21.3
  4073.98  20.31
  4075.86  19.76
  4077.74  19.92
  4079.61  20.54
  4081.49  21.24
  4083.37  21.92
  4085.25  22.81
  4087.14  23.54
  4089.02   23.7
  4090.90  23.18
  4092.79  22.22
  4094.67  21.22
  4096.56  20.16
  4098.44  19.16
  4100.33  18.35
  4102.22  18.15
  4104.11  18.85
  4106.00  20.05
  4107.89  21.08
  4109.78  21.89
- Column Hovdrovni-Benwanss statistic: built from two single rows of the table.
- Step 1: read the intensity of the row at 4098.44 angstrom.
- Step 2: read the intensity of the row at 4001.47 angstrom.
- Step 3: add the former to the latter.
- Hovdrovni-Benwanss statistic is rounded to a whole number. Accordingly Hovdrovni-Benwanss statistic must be 42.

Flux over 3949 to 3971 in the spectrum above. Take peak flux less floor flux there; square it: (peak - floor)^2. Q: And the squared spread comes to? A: 127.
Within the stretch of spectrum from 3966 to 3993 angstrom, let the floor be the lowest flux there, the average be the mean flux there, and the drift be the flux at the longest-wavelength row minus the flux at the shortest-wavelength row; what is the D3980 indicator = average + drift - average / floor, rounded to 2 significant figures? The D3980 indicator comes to 27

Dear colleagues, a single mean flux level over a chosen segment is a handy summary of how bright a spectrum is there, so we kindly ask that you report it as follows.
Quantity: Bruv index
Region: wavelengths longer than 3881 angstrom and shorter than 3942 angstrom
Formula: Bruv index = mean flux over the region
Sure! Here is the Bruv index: 14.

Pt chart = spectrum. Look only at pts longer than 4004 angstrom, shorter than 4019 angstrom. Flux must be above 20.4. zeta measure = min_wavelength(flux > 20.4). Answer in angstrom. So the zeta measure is 4005.15 angstrom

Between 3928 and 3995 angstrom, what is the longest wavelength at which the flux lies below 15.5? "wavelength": 3975.75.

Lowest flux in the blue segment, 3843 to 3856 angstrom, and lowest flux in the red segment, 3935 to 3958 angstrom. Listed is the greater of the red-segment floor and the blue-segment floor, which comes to 15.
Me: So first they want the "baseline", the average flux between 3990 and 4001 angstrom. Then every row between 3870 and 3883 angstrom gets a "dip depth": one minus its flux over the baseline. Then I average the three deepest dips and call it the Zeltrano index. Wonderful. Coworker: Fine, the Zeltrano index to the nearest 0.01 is 0.29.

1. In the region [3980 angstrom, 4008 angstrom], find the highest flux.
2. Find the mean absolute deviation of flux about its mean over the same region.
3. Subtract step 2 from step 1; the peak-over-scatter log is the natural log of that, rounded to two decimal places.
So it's 3.09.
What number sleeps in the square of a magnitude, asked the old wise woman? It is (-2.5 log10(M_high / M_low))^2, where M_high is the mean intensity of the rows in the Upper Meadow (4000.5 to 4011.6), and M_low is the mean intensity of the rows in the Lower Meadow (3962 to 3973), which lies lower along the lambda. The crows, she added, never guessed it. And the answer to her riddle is 1.0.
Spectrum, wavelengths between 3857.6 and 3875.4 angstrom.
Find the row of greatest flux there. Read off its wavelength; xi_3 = 3863.84 angstrom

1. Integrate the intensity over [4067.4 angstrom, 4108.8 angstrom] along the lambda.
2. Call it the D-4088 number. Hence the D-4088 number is 869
